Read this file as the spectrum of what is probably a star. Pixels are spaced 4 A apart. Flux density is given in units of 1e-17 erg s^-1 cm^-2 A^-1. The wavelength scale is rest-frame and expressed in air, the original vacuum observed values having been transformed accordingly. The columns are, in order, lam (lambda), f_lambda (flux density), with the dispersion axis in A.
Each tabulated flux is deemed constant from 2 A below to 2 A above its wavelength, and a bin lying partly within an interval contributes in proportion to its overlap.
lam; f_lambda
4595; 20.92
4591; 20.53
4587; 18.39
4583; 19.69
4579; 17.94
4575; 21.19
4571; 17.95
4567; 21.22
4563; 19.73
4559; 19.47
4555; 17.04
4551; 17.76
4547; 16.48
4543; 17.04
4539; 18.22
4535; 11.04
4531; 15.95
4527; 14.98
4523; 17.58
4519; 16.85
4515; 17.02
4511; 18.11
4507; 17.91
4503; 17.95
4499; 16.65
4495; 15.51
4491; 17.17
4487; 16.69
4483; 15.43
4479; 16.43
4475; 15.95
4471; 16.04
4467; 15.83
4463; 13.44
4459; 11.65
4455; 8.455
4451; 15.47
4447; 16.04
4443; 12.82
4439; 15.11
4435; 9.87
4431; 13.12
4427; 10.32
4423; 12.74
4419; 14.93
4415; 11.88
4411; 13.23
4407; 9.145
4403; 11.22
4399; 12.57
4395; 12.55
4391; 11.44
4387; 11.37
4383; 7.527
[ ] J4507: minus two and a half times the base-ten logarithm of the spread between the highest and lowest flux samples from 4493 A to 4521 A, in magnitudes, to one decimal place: -1.0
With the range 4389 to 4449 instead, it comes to -2.1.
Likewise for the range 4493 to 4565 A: -2.3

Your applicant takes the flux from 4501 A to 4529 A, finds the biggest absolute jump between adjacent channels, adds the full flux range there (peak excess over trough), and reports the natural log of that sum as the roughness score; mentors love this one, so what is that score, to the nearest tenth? 1.7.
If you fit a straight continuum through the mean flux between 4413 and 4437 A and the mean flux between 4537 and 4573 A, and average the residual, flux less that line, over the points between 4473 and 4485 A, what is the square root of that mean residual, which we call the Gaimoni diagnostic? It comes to 1.11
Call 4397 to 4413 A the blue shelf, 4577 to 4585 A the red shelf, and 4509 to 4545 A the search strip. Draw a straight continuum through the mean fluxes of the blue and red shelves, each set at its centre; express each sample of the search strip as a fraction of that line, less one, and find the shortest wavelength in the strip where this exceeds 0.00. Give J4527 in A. 4511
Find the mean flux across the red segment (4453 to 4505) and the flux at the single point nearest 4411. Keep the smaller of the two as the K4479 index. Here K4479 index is 13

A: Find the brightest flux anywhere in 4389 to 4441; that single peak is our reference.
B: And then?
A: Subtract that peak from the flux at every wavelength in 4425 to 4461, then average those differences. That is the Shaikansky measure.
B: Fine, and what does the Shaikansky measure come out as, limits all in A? -3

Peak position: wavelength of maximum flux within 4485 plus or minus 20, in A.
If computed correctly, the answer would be 4503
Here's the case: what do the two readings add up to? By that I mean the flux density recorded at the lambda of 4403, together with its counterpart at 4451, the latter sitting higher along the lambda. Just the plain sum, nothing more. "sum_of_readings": 27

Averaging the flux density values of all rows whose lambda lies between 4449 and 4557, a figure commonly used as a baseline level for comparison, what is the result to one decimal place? 15.9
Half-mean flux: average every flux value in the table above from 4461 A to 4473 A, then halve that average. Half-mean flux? 7.6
